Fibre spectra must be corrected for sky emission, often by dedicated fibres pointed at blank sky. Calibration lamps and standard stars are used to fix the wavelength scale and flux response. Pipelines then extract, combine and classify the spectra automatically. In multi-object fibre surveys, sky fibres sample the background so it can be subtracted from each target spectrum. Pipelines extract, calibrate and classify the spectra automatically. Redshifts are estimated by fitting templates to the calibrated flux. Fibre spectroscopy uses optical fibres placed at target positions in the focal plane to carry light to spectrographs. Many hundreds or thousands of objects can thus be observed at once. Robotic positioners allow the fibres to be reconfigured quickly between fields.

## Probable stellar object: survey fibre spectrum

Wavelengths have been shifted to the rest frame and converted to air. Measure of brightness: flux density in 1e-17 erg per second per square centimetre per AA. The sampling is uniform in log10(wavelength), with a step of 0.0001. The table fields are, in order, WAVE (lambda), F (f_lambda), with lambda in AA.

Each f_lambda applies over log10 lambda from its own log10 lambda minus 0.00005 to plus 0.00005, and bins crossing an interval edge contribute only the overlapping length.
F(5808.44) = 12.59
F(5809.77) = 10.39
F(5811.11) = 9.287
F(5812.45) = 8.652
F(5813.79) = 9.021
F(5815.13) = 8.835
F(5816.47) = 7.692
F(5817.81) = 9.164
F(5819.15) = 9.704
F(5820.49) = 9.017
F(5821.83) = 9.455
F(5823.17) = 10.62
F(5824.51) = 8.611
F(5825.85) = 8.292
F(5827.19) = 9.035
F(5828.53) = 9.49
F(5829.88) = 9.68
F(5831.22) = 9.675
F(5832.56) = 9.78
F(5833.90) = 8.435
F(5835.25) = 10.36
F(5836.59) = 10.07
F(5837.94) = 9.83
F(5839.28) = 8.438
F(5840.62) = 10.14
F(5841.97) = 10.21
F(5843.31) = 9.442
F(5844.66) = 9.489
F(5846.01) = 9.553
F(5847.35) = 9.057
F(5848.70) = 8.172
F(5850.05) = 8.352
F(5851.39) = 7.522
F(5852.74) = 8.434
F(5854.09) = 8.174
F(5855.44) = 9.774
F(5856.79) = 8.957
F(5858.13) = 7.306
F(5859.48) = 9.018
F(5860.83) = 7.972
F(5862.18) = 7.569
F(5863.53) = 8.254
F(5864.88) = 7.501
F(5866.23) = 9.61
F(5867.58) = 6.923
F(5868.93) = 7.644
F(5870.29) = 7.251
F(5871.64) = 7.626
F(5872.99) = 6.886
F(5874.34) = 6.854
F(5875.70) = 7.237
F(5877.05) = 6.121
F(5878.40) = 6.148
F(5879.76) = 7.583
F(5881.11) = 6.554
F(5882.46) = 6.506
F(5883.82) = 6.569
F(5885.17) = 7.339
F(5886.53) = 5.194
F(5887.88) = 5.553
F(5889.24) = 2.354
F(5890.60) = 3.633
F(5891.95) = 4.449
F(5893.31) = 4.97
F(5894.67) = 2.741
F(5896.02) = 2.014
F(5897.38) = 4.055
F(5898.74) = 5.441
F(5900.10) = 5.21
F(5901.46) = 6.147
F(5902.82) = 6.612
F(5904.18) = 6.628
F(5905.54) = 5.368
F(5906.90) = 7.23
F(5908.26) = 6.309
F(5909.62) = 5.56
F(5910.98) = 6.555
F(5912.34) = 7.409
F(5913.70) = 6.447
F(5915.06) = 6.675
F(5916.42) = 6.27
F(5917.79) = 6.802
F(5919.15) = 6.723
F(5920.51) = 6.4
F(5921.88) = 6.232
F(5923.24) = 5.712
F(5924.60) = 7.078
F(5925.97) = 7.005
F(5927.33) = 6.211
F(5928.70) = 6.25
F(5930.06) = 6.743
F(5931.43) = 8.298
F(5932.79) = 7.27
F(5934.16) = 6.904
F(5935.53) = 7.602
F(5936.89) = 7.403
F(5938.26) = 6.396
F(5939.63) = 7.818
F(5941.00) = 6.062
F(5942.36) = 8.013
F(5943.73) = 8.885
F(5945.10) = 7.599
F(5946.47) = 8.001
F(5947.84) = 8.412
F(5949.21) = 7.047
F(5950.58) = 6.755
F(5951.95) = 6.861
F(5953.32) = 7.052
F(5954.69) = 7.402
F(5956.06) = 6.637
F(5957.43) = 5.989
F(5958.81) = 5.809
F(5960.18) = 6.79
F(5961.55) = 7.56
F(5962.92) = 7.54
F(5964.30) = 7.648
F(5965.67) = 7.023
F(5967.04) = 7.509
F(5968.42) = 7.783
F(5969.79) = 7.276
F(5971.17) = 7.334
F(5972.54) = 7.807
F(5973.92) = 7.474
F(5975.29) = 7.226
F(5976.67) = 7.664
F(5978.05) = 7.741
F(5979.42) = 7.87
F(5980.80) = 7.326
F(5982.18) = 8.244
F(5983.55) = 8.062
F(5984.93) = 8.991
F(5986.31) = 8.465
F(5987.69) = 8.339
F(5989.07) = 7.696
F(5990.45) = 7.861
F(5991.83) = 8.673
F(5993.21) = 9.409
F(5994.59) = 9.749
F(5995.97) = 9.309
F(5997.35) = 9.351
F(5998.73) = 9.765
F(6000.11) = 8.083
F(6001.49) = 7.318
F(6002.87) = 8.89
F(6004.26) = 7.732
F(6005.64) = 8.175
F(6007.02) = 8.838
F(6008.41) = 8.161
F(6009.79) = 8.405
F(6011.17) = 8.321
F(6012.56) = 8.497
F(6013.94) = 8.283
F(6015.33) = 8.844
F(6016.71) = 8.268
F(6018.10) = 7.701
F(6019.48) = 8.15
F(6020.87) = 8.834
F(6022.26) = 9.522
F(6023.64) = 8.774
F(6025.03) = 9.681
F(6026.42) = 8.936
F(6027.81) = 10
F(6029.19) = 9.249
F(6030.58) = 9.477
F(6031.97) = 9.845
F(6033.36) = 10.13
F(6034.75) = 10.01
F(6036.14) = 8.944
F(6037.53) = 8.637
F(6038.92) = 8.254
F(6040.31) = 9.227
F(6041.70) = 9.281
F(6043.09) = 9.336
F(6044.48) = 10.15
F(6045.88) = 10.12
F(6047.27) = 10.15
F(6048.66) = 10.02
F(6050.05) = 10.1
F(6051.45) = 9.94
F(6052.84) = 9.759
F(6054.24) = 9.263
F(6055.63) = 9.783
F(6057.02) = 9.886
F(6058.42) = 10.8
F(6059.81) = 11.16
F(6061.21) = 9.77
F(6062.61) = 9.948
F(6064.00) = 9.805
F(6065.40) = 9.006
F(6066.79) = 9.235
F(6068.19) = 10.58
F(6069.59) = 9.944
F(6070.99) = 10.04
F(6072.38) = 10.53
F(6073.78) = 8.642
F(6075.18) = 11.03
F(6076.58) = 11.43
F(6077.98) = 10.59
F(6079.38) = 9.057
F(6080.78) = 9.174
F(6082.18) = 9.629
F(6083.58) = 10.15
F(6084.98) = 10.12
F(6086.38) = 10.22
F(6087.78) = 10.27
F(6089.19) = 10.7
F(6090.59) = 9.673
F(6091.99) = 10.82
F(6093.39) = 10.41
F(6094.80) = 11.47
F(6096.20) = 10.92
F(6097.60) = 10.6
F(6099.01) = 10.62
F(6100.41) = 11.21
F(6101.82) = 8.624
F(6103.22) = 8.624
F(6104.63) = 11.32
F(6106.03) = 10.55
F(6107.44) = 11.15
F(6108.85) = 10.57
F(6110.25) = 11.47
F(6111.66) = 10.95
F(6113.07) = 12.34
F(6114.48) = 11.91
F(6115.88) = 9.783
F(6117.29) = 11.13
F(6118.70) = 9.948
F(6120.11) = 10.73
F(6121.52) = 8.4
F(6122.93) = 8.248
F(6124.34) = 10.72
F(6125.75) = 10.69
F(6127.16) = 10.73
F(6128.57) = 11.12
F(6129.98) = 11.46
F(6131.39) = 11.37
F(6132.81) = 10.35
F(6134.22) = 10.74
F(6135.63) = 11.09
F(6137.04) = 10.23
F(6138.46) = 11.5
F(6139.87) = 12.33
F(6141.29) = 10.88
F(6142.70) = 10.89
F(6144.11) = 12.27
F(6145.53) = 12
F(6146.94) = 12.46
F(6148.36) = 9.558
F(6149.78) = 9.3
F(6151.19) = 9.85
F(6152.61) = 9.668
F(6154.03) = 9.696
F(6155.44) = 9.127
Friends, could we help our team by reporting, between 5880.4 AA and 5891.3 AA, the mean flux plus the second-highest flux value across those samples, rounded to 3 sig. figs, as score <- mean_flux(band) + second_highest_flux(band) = 12.0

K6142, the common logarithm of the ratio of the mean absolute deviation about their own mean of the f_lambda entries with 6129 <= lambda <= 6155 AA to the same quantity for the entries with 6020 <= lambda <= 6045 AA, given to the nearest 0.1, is 0.3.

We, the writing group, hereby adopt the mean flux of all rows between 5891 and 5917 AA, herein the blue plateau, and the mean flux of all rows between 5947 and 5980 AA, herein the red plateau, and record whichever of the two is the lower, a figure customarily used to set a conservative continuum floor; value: 5.6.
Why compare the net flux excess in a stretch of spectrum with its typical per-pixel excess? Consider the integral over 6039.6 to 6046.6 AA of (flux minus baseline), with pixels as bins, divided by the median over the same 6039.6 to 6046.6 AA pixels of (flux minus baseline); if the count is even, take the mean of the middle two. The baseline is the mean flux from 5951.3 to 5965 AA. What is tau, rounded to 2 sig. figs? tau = 7.8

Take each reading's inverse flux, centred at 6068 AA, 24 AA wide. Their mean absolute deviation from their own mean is 0.006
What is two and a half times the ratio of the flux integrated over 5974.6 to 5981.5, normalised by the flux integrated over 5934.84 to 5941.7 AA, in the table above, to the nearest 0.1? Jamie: 2.7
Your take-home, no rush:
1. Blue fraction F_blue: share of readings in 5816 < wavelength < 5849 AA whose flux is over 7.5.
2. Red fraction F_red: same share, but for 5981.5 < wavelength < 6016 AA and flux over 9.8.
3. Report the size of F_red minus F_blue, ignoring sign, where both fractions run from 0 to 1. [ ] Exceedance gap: 1.0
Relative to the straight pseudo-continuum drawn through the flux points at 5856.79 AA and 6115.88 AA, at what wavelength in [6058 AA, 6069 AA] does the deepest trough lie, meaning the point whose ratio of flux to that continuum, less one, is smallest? 6065.40 AA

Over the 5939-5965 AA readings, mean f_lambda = 7.3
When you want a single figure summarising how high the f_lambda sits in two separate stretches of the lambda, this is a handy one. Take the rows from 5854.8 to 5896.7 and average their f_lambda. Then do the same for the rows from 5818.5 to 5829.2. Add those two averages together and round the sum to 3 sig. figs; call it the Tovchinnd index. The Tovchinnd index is 15.9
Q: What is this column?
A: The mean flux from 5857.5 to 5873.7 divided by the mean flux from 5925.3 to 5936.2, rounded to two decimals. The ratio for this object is 1.11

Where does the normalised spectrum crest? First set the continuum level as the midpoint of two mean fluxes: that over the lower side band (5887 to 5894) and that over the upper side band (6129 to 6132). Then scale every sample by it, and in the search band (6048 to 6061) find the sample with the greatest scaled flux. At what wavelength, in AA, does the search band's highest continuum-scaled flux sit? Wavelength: 6059.81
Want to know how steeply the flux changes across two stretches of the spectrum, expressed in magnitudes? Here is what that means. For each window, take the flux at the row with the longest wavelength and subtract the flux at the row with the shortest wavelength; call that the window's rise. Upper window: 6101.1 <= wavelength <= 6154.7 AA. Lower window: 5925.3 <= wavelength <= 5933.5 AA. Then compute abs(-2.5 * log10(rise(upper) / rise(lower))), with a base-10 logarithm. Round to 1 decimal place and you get 1.5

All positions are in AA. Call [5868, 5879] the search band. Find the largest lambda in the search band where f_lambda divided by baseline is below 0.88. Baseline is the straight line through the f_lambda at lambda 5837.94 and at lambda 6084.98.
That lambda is 5878.40 AA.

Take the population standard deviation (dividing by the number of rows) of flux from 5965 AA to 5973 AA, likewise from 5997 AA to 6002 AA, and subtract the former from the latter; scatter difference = 0.70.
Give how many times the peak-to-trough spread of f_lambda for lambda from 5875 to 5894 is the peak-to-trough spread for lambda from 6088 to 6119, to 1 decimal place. 1.4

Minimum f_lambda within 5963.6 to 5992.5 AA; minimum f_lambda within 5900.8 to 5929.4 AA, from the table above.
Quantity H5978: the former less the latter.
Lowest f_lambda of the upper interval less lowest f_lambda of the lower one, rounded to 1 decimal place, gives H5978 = 1.7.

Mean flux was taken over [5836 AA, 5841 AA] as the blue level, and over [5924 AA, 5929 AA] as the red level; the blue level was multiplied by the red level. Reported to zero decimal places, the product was 64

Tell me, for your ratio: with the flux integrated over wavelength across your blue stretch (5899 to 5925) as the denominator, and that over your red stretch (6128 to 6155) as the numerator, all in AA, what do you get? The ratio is 1.77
